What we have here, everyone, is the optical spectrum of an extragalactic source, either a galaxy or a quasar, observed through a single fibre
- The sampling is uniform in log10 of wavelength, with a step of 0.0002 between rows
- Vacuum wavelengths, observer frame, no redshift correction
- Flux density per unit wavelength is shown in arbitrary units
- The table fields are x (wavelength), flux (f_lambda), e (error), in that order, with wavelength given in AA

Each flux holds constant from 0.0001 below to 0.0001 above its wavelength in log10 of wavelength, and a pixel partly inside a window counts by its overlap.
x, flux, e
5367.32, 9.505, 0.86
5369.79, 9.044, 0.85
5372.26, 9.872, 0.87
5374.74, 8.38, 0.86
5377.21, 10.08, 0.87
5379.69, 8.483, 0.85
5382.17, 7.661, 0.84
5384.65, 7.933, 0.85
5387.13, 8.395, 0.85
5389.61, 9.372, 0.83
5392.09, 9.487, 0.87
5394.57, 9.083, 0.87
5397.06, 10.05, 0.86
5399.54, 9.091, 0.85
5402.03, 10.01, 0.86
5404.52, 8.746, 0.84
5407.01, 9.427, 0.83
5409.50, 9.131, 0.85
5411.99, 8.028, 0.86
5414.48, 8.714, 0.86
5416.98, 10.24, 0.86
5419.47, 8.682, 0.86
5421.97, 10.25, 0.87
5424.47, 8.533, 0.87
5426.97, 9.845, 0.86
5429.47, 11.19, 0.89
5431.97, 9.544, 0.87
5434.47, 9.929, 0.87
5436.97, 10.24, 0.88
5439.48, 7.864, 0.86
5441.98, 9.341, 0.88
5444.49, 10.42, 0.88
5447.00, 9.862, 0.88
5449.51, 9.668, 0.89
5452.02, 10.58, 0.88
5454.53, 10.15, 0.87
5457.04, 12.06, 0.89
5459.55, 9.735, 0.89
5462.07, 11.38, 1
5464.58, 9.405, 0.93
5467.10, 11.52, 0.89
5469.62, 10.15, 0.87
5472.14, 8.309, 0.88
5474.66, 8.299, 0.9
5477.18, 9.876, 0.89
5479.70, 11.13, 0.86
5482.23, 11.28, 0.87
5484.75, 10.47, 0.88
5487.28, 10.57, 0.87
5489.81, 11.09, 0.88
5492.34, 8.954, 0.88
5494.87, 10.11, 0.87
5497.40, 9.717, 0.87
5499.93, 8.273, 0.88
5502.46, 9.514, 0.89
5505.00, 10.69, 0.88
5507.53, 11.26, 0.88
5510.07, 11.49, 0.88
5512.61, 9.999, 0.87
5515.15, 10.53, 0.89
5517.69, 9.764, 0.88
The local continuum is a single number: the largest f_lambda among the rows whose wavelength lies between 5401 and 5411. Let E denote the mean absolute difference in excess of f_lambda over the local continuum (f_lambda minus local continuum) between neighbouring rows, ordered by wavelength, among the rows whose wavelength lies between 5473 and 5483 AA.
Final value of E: 0.99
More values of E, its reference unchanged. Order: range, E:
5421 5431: 1.46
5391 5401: 0.78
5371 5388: 1.06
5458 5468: 1.91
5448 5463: 1.44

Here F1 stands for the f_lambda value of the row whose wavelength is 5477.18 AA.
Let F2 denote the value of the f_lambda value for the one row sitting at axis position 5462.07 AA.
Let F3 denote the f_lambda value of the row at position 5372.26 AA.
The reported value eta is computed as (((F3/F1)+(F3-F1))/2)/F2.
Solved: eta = 0.04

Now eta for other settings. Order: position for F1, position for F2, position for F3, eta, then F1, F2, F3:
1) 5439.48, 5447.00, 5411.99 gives 0.06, 7.864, 9.862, 8.028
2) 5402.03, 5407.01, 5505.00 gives 0.09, 10.01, 9.427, 10.69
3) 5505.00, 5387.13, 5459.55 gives 0.00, 10.69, 8.395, 9.735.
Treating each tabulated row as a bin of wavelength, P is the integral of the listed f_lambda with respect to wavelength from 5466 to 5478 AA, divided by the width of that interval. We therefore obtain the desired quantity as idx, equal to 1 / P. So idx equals 0.104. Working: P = 9.6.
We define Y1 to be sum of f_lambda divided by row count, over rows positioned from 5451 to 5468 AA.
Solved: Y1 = 10.7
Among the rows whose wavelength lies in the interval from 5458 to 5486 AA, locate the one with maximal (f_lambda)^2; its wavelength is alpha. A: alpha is 5467.10 AA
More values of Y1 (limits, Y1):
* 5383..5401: 9.1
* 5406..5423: 9.2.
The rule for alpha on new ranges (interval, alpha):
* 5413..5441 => 5429.47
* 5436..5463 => 5457.04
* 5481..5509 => 5482.23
